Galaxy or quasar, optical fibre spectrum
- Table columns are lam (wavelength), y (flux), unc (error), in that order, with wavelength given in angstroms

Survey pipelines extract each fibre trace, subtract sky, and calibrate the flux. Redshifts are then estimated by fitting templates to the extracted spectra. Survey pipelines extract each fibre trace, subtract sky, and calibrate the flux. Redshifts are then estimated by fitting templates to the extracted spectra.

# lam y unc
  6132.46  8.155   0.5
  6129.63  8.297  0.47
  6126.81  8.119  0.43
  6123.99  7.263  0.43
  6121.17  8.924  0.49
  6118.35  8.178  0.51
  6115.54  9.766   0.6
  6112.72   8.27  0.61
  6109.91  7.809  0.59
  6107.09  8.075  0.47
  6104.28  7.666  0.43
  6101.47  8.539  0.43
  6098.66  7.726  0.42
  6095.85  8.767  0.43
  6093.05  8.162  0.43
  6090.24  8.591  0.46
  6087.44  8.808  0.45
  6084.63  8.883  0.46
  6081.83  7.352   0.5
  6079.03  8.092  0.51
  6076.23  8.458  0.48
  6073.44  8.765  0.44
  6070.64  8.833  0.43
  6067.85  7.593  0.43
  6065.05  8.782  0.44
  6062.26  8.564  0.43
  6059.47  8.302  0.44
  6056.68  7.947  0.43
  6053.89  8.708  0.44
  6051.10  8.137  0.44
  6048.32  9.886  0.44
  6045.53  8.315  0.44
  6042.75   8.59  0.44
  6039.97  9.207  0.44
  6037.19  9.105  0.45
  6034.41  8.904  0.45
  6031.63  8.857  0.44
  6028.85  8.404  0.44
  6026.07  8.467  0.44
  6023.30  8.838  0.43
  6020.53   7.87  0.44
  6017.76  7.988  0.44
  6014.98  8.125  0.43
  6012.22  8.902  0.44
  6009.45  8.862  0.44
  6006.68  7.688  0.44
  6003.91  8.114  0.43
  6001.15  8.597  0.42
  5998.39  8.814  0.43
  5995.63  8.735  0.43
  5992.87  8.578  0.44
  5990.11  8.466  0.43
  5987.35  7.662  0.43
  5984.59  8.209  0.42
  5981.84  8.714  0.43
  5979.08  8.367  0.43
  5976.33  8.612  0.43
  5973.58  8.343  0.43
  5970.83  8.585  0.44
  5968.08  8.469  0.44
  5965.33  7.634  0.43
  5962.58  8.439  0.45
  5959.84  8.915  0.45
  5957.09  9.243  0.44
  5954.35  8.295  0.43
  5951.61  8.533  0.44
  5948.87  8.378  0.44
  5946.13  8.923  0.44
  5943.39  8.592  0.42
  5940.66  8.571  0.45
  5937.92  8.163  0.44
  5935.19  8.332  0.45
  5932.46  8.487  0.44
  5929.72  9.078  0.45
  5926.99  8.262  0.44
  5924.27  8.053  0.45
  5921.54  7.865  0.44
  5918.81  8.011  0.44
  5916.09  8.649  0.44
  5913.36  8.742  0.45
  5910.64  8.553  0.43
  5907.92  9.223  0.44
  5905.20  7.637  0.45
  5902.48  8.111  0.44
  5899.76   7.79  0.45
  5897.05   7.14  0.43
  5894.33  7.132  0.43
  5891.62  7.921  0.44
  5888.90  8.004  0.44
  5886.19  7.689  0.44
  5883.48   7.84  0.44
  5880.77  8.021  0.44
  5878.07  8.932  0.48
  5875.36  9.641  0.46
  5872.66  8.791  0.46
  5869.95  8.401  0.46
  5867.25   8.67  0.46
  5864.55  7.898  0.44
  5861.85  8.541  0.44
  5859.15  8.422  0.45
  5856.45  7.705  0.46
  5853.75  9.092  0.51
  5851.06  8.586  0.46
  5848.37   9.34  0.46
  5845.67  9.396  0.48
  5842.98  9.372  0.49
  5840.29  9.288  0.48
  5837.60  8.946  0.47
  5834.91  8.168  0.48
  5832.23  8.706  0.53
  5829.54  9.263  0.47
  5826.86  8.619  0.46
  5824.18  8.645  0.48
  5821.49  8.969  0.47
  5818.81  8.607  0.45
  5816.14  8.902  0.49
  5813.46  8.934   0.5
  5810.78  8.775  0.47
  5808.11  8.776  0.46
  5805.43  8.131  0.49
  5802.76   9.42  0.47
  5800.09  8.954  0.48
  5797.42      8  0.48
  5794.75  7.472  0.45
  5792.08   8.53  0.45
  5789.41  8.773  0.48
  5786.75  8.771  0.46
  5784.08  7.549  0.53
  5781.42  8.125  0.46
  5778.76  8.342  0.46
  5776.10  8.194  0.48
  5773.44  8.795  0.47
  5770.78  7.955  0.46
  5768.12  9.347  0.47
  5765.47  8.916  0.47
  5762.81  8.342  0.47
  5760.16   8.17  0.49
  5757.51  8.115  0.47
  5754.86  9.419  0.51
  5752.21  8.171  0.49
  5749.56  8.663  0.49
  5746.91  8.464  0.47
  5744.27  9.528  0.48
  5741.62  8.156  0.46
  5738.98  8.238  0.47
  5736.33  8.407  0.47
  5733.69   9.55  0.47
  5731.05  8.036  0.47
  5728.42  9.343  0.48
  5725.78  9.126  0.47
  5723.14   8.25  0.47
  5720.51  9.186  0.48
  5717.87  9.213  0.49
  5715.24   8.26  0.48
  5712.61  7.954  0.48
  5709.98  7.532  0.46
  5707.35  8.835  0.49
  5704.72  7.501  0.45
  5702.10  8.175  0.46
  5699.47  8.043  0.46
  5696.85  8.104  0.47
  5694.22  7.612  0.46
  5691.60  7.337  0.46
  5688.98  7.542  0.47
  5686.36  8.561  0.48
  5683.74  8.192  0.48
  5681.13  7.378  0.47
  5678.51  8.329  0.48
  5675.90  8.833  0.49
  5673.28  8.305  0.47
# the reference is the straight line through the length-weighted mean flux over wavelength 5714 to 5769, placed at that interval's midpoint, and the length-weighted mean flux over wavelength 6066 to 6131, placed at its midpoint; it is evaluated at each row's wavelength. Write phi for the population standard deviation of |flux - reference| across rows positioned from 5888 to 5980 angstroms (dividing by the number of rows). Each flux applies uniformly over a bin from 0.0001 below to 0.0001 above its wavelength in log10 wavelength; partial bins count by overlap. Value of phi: 0.36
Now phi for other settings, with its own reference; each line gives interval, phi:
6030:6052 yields 0.44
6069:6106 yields 0.22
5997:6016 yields 0.16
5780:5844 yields 0.33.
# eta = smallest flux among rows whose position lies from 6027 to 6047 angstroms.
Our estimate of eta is 8.315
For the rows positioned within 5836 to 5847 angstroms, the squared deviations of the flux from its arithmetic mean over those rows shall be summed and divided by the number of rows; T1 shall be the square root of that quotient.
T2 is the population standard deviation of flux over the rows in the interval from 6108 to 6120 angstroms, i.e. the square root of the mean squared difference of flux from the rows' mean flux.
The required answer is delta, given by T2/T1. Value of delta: 4.15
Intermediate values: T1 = 0.2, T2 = 0.7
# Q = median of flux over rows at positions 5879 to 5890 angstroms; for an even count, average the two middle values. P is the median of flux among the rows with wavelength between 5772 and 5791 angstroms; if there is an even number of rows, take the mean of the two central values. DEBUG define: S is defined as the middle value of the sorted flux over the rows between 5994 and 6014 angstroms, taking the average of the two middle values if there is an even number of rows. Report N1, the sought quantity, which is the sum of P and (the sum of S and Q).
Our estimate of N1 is 25.0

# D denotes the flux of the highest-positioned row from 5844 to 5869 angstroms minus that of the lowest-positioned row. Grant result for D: -0.7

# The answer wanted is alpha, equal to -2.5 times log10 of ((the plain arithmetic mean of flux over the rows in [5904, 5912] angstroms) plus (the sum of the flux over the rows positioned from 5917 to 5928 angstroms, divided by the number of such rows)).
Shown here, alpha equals -3.04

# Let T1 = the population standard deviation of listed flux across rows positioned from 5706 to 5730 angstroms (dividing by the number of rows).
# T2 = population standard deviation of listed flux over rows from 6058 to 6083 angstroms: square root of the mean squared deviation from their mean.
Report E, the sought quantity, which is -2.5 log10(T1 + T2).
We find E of -0.12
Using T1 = 0.61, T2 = 0.50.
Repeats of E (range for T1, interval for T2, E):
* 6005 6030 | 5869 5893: -0.04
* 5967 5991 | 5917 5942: 0.49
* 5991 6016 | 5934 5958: 0.37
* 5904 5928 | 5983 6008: 0.14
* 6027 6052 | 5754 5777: -0.03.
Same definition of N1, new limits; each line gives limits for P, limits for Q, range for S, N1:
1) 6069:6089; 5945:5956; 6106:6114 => 25.3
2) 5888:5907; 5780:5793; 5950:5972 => 24.8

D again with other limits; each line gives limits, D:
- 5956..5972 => -0.7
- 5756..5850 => 1.2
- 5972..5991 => 0.1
